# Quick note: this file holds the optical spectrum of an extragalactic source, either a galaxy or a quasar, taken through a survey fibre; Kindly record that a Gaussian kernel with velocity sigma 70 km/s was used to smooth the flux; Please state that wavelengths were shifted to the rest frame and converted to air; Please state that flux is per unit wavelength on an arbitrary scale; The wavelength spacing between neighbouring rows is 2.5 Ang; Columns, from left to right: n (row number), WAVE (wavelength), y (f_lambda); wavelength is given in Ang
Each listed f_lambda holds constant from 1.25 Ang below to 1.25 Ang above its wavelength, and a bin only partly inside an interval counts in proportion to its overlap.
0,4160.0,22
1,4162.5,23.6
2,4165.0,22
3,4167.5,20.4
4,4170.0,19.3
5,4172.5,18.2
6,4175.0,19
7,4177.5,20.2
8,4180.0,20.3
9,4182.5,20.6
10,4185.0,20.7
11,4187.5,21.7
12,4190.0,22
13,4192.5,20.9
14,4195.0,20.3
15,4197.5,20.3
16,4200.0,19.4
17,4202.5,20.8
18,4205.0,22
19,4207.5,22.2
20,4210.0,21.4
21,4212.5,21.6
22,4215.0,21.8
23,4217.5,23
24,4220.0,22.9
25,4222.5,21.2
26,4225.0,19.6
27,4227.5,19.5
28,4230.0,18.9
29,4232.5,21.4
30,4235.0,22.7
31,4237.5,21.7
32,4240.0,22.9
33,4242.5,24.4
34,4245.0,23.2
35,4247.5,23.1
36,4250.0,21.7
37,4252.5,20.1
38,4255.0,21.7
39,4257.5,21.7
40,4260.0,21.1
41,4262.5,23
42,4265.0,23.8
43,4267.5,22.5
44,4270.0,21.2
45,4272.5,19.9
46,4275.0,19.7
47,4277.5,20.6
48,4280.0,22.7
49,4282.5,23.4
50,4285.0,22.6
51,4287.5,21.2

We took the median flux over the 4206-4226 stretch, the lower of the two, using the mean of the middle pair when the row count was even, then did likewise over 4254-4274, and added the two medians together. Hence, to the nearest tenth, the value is 43.4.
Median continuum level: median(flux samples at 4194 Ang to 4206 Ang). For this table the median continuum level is 20.3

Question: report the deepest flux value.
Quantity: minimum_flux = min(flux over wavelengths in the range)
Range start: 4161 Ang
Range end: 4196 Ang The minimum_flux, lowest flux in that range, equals 18.2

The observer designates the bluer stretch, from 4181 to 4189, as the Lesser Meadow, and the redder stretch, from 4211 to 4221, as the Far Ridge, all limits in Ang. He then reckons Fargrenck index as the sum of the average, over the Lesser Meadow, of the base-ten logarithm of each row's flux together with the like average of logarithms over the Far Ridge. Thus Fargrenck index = 2.67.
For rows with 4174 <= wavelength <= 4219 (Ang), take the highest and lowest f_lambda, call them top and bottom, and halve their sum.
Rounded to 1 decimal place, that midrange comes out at 21.0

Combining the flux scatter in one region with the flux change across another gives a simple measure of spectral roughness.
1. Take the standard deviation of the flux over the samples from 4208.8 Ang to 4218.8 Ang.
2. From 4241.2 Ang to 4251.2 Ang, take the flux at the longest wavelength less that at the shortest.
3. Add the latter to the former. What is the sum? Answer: -2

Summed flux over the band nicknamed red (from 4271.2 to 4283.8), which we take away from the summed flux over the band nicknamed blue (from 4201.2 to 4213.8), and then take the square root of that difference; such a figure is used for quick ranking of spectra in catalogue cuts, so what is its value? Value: 1.30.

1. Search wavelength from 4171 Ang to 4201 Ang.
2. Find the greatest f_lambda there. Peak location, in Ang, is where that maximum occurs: 4190.0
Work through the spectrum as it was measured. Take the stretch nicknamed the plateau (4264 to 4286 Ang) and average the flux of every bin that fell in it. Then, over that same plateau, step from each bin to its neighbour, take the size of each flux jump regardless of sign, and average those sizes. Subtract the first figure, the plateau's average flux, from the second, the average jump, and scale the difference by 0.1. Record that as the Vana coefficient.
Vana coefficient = -2.07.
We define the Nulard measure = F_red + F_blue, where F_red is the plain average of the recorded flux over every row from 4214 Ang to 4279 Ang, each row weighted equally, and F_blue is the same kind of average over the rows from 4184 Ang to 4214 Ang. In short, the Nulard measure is 42.8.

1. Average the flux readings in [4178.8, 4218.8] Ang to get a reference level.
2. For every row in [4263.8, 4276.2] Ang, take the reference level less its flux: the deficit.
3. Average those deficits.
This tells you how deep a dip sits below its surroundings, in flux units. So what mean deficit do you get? -0.23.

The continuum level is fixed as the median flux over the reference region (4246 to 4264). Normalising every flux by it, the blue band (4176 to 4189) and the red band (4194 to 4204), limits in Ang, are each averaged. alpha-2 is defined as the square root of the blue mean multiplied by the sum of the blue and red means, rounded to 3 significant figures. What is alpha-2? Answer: 1.34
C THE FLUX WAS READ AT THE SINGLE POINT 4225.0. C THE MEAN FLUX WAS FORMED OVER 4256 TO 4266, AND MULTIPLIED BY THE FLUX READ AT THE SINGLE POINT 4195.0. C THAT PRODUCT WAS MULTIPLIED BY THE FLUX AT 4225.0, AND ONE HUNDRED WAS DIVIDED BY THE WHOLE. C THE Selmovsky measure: 0.0112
